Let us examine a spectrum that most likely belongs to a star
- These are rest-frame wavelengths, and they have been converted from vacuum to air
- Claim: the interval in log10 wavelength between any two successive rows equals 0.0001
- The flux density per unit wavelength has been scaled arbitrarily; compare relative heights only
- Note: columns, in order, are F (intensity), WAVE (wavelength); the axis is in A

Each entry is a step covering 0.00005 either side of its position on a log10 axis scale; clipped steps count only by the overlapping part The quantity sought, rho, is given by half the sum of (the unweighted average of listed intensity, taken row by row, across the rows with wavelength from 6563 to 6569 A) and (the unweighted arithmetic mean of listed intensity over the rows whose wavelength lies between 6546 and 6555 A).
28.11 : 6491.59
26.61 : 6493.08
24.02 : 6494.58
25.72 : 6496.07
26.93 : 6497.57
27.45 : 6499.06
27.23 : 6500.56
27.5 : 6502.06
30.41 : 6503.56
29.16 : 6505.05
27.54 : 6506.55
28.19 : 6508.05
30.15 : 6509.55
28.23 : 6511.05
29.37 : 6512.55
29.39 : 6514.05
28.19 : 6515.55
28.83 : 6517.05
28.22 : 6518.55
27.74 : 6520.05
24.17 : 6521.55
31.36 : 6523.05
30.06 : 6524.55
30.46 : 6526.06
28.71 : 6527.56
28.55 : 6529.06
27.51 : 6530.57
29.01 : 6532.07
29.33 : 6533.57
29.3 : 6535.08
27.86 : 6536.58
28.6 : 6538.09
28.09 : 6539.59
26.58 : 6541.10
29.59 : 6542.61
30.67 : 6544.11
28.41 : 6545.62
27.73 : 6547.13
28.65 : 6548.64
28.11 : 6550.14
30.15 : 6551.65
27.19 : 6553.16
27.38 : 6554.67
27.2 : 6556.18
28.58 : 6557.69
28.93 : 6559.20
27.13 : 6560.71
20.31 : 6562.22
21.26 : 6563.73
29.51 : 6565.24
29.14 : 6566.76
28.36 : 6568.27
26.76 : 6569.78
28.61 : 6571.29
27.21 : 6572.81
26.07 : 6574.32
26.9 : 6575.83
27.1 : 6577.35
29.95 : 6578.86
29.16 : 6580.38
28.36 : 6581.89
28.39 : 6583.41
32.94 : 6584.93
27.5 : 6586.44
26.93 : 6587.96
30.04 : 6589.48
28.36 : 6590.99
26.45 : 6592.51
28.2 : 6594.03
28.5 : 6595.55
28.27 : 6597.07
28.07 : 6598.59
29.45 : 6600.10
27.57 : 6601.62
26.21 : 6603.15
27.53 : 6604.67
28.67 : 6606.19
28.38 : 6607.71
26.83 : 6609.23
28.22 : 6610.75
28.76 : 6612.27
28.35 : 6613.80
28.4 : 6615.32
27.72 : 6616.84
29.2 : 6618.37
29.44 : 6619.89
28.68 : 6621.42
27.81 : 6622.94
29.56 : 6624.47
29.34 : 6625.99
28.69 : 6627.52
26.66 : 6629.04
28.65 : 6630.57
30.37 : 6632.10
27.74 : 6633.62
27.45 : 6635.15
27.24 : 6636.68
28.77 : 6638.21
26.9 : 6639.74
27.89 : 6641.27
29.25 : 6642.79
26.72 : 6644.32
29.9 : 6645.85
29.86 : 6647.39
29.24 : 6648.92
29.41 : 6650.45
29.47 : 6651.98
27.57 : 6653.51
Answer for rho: 27.6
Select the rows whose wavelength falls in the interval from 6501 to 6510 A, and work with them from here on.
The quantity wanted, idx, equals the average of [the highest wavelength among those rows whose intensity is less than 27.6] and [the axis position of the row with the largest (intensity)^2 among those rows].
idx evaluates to 6505.1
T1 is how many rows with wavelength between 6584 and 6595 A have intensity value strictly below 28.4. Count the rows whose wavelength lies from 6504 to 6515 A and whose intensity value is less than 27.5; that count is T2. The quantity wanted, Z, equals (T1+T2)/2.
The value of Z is 2.5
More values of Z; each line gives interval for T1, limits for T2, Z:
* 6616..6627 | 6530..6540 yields 1.0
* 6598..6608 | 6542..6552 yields 2.5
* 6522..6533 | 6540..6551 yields 1.0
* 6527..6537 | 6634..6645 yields 3.0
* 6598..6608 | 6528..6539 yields 2.5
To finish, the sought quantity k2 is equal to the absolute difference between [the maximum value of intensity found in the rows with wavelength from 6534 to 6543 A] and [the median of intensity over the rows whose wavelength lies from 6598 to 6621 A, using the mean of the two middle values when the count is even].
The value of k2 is 1.2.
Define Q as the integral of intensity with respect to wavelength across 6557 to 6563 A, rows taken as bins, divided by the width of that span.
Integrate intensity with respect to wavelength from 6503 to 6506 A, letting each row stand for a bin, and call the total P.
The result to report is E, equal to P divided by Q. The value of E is 3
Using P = 89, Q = 26.2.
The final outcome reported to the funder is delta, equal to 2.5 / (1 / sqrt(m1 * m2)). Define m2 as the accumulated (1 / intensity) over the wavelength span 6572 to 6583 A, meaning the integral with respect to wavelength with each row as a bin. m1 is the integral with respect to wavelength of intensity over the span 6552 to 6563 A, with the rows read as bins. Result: 27.0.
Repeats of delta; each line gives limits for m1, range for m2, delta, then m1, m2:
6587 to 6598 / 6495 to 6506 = 27.8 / 309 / 0.399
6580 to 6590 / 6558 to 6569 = 27.7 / 290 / 0.424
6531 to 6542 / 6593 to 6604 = 27.7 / 312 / 0.393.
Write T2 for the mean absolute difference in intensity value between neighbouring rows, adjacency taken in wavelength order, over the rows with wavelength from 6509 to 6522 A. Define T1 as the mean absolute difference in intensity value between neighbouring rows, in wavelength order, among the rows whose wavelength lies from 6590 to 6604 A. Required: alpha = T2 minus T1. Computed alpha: 0.1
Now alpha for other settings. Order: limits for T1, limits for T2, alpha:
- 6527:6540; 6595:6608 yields 0.3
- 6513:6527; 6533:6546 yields -0.6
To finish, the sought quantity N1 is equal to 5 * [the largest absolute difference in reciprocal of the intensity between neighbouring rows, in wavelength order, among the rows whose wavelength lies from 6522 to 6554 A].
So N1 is 0.019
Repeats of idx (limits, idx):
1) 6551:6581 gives 6564.5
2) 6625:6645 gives 6638.2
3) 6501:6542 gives 6532.1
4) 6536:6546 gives 6542.6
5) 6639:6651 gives 6645.1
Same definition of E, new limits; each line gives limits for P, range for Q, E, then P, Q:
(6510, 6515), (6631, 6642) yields 5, 145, 28.1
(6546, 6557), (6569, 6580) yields 11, 309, 27.6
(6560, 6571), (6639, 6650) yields 10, 288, 28.6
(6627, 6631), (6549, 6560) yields 4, 112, 28.2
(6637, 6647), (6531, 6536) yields 10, 282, 29.1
